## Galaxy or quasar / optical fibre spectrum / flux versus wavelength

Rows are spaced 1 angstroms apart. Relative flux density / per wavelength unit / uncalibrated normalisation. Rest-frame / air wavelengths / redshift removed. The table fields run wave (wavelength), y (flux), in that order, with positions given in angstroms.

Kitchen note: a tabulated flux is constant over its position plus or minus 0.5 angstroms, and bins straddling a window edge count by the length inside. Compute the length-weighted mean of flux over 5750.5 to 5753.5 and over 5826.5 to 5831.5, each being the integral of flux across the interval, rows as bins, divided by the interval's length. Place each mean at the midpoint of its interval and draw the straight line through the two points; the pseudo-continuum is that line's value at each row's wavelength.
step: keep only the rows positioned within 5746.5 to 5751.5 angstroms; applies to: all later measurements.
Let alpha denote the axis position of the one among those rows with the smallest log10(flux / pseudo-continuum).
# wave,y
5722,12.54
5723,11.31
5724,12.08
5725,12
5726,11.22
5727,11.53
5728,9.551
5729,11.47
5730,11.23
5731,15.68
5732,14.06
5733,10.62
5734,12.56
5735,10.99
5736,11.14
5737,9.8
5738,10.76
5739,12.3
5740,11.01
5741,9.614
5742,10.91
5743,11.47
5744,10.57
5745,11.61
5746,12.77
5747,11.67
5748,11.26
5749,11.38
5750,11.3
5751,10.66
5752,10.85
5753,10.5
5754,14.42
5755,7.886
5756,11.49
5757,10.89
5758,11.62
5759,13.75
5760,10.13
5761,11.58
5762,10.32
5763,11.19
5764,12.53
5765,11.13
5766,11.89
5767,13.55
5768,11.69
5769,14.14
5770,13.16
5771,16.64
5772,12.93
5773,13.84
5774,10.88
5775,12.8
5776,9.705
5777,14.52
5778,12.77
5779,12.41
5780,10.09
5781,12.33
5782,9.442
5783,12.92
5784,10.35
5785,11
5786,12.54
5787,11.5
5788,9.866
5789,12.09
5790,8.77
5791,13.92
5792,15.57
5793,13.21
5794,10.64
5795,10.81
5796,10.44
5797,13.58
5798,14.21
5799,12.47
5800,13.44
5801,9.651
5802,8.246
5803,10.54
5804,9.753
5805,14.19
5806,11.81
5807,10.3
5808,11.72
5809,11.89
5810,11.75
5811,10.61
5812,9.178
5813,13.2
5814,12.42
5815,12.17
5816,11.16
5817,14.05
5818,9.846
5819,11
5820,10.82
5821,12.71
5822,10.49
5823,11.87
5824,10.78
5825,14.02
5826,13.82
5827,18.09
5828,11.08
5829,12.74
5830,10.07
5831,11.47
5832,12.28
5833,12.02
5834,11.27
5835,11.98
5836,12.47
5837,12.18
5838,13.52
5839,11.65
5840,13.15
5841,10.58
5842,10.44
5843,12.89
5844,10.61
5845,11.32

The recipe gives 5751 angstroms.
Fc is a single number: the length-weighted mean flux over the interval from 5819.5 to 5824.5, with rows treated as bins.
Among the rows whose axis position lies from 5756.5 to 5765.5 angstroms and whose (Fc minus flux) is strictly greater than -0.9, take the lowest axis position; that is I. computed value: 5757 angstroms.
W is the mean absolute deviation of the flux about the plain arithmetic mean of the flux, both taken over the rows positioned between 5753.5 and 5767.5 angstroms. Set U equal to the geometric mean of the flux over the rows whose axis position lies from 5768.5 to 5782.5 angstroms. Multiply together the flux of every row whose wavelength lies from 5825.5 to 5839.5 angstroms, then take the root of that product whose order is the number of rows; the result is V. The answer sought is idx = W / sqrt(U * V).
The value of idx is 0.094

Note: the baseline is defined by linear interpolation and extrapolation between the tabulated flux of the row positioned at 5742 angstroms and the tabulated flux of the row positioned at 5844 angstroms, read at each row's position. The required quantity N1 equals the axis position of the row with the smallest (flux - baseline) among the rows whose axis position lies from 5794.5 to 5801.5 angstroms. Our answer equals 5801 angstroms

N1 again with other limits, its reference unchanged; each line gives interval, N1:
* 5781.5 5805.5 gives 5802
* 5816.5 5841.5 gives 5818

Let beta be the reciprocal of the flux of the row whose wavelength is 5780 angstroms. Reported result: 0.099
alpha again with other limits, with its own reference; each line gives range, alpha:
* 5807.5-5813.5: 5812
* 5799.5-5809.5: 5802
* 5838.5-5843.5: 5842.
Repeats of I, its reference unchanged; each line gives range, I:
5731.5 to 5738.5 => 5733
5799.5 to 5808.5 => 5801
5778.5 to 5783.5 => 5780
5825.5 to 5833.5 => 5828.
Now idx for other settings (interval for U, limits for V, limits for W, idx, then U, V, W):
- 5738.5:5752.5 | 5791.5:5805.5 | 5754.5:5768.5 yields 0.086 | 11.2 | 11.7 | 0.98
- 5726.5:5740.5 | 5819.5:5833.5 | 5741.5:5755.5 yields 0.073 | 11.5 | 12.2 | 0.86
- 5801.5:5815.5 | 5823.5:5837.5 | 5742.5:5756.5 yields 0.072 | 11.2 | 12.3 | 0.85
